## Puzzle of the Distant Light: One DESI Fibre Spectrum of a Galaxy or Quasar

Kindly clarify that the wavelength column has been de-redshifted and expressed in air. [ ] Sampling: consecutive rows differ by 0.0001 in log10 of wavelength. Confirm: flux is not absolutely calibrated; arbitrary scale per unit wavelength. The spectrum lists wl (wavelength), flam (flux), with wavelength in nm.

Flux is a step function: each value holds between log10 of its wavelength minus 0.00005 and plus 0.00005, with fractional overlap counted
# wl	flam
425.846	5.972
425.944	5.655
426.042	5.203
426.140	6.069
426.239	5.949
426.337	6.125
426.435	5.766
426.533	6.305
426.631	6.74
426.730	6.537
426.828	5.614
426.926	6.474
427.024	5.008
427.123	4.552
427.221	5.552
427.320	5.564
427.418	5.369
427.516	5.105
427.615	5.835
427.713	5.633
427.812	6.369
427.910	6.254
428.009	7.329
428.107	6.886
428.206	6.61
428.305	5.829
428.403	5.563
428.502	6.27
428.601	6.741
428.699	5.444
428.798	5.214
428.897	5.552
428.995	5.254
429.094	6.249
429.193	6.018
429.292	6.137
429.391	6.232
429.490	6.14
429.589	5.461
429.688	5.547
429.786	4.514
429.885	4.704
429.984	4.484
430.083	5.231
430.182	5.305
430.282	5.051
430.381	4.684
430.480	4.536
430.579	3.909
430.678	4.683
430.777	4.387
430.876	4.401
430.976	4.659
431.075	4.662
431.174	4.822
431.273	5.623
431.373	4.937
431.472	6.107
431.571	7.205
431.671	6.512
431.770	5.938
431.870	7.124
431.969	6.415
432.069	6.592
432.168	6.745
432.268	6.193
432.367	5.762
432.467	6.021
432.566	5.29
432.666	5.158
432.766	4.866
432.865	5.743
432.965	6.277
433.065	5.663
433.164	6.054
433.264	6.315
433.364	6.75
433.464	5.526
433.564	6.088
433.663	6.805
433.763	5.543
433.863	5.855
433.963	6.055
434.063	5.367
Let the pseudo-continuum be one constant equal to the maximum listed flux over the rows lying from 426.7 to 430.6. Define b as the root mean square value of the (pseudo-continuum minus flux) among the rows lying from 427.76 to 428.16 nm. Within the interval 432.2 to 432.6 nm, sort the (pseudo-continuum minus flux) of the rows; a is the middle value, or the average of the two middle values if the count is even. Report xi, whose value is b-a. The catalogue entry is -0.7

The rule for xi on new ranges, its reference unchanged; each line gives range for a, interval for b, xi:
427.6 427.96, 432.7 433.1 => 0.5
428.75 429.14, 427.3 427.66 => 0.0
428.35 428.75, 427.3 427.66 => 0.5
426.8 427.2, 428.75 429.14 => -0.2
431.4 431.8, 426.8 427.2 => 1.0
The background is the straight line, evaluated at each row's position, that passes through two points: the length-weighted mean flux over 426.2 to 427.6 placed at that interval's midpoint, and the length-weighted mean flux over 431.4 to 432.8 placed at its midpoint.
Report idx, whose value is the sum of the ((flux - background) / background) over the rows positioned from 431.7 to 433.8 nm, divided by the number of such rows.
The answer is -0.02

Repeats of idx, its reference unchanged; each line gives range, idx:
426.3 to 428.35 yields 0.03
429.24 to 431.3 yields -0.17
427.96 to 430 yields -0.02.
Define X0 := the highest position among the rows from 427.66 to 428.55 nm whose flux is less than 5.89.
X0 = 428.403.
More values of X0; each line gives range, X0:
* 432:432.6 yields 432.566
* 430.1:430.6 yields 430.579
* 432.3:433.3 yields 433.065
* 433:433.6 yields 433.464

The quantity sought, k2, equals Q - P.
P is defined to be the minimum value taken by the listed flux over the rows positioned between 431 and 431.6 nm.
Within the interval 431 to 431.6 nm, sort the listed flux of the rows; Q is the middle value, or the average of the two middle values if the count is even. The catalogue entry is 0.62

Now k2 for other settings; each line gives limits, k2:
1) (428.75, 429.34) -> 0.57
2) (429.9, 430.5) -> 0.38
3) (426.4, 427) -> 0.78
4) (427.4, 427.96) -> 0.63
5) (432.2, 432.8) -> 0.66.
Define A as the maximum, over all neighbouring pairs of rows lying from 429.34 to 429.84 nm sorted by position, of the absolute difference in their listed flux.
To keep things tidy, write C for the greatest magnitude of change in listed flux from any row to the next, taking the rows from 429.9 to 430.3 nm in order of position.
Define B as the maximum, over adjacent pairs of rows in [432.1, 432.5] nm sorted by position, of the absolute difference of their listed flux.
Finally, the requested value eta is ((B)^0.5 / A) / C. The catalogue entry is 1.0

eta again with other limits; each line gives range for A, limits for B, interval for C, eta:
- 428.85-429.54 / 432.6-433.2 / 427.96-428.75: 0.7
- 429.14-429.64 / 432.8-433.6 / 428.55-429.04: 1.3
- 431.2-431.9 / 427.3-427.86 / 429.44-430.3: 0.7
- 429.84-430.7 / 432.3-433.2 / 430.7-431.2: 4.7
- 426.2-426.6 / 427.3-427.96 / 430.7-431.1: 6.2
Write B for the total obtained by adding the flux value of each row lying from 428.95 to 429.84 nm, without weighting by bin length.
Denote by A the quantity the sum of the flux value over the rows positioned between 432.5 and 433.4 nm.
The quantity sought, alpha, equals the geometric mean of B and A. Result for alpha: 51.8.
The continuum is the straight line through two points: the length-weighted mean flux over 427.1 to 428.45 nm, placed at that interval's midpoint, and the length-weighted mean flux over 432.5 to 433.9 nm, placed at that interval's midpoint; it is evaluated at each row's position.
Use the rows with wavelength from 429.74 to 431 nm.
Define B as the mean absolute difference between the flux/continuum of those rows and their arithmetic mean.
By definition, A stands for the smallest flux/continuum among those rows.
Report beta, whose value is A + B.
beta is 0.71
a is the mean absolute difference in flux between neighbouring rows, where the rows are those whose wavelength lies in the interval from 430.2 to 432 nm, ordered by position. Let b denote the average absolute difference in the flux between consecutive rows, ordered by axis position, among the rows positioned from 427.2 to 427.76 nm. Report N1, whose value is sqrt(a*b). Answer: 0.397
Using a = 0.56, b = 0.28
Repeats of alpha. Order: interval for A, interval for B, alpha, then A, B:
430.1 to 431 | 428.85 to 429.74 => 46.8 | 41.6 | 53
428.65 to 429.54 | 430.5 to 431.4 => 46.9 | 52.2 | 42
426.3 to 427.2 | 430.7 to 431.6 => 49.9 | 53.1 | 47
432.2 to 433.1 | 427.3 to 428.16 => 52.6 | 51.0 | 54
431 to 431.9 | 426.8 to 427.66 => 51.0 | 52.9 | 49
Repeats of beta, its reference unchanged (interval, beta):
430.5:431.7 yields 0.80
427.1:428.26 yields 0.88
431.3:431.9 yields 0.95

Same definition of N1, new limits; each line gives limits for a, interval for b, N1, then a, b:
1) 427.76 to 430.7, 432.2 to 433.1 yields 0.466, 0.45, 0.48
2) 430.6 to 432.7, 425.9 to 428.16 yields 0.516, 0.50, 0.53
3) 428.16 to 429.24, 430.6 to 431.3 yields 0.379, 0.56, 0.26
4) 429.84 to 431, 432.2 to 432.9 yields 0.395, 0.34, 0.45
